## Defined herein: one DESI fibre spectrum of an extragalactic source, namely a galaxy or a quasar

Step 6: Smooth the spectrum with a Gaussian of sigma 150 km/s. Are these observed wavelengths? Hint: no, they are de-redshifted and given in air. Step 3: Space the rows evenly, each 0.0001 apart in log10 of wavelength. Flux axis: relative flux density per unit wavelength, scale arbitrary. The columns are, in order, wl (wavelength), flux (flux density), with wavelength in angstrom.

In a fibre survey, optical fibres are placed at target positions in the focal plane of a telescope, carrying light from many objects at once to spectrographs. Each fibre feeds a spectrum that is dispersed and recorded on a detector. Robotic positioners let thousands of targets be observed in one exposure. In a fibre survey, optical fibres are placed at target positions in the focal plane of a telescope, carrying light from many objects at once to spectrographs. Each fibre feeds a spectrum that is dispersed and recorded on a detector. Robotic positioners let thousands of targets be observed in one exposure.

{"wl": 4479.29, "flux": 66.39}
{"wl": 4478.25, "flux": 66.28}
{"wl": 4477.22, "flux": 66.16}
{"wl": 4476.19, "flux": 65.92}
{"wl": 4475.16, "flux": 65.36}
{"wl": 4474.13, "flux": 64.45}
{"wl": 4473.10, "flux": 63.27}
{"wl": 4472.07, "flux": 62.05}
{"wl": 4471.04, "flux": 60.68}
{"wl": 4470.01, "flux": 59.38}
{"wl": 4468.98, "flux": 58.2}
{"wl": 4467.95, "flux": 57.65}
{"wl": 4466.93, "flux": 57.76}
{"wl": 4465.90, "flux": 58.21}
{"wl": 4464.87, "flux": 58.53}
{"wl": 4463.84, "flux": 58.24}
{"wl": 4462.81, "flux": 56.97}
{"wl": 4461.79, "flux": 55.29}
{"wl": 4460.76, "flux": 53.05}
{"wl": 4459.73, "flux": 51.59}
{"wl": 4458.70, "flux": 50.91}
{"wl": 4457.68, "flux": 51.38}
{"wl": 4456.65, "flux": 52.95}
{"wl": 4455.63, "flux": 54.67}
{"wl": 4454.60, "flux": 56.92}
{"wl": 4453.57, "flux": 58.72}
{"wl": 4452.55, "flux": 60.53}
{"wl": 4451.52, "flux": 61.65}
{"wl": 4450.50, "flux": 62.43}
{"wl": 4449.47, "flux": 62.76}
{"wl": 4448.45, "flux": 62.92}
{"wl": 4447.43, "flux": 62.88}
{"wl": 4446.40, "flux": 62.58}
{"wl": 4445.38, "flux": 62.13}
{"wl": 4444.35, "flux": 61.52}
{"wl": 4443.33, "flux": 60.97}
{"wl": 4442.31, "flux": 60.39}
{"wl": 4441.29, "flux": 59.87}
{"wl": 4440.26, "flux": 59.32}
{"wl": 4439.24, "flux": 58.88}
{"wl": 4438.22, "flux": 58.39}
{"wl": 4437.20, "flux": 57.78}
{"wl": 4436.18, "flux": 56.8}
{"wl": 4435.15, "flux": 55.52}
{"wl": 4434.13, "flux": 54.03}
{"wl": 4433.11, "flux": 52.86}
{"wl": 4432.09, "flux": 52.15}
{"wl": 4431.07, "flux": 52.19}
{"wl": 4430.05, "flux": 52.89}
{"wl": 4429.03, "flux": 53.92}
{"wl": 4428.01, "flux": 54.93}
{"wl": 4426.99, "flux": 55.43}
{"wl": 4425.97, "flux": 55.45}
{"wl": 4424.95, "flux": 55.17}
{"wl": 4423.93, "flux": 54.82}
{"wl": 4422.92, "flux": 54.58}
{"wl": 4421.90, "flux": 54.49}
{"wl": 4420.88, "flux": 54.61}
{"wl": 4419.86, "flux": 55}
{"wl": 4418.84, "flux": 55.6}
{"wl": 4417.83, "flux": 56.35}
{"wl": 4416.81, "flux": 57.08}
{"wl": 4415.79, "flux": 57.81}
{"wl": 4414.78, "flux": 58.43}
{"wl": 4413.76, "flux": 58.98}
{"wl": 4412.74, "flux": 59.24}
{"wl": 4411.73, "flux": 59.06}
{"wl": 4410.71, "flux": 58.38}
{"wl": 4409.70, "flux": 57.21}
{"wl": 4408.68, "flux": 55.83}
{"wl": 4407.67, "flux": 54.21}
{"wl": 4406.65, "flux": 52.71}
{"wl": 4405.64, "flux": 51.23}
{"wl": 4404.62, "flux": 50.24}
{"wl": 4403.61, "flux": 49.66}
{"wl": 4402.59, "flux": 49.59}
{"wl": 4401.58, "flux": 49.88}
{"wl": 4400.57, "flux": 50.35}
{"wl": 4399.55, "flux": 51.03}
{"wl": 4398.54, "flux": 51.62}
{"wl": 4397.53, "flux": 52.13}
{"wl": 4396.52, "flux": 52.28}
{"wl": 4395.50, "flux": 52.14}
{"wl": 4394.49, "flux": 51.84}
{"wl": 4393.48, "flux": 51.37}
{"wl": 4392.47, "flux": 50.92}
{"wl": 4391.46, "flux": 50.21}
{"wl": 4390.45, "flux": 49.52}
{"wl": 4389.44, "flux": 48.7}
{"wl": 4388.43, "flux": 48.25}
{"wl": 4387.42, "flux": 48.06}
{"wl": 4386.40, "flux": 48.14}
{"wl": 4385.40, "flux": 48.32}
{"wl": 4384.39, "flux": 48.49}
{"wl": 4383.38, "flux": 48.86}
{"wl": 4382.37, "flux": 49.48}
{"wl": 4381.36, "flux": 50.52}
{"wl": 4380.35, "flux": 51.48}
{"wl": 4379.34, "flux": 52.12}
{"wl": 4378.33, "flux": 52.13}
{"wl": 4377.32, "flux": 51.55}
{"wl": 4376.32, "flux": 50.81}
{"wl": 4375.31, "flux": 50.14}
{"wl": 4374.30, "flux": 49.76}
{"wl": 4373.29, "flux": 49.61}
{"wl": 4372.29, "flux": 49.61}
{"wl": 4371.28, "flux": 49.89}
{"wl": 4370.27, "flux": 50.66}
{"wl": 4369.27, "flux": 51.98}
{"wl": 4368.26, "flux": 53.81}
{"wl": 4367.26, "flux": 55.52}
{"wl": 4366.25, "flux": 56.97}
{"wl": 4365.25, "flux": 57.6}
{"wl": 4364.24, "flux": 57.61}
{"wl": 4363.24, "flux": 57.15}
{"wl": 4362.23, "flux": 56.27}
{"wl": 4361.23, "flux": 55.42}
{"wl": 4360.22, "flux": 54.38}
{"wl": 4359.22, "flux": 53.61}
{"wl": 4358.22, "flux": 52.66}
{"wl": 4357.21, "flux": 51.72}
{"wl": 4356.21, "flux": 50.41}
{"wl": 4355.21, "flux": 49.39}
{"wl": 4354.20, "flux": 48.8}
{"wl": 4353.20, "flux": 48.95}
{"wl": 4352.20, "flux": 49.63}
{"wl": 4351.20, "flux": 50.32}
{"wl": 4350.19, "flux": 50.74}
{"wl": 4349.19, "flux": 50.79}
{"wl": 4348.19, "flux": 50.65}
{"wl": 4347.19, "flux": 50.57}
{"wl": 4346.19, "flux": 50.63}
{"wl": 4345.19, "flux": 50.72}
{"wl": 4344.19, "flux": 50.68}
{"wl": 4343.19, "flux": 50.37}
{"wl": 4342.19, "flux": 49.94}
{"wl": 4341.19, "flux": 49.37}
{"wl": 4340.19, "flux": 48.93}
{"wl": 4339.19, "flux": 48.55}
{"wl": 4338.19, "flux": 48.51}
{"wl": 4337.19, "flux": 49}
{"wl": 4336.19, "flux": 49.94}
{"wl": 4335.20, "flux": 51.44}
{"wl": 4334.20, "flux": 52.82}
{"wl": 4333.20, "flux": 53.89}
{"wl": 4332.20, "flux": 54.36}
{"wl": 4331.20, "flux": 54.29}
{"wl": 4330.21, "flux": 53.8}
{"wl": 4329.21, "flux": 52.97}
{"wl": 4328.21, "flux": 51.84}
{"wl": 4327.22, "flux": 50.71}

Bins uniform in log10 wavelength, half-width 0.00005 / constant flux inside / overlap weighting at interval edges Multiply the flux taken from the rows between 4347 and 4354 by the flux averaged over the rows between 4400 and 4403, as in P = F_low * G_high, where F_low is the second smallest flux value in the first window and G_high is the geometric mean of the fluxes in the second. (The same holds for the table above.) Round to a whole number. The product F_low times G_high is 2478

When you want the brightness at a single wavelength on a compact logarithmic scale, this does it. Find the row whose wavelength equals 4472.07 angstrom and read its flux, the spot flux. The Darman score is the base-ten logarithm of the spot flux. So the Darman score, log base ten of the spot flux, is 1.793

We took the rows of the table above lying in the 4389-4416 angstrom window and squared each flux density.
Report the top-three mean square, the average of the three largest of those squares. 3492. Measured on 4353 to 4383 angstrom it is 3301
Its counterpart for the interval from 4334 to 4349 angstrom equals 2670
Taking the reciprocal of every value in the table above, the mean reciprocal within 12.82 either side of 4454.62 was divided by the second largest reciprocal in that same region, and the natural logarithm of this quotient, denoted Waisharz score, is -0.12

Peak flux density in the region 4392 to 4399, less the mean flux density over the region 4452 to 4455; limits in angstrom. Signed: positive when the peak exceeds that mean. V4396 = -6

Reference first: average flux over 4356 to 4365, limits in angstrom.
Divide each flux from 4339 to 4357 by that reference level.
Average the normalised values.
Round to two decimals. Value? 0.92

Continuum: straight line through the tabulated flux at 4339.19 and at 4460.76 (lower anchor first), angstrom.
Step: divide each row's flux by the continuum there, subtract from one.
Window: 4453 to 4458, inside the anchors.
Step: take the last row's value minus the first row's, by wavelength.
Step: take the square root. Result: 0.38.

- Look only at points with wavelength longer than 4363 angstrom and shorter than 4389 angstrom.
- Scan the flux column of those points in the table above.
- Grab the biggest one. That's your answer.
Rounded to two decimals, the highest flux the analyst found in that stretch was 57.61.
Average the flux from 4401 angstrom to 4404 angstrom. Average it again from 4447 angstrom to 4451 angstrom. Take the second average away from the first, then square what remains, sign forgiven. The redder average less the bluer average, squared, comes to 170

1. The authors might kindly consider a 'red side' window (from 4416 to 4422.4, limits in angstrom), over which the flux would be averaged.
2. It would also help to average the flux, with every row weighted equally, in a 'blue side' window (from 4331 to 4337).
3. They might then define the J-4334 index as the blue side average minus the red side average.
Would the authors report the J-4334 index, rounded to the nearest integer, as -3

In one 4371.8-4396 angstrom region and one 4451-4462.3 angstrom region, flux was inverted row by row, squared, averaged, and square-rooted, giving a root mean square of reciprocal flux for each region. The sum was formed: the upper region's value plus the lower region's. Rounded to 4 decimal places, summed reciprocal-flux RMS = 0.0382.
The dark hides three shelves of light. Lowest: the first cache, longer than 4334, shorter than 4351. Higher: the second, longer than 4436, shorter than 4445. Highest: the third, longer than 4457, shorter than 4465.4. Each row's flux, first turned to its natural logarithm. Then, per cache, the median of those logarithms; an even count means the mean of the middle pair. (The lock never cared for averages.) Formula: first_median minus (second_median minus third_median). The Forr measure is 3.83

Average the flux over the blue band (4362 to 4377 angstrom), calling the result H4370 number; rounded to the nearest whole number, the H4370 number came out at 53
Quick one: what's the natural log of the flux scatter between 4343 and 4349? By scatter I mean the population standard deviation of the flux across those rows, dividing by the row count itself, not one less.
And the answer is -2.2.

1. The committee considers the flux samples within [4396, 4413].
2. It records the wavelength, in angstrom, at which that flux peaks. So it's 4412.74 angstrom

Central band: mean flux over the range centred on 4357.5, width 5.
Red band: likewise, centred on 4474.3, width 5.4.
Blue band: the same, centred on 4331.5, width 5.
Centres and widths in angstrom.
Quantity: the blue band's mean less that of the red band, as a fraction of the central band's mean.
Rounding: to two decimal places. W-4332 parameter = -0.20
